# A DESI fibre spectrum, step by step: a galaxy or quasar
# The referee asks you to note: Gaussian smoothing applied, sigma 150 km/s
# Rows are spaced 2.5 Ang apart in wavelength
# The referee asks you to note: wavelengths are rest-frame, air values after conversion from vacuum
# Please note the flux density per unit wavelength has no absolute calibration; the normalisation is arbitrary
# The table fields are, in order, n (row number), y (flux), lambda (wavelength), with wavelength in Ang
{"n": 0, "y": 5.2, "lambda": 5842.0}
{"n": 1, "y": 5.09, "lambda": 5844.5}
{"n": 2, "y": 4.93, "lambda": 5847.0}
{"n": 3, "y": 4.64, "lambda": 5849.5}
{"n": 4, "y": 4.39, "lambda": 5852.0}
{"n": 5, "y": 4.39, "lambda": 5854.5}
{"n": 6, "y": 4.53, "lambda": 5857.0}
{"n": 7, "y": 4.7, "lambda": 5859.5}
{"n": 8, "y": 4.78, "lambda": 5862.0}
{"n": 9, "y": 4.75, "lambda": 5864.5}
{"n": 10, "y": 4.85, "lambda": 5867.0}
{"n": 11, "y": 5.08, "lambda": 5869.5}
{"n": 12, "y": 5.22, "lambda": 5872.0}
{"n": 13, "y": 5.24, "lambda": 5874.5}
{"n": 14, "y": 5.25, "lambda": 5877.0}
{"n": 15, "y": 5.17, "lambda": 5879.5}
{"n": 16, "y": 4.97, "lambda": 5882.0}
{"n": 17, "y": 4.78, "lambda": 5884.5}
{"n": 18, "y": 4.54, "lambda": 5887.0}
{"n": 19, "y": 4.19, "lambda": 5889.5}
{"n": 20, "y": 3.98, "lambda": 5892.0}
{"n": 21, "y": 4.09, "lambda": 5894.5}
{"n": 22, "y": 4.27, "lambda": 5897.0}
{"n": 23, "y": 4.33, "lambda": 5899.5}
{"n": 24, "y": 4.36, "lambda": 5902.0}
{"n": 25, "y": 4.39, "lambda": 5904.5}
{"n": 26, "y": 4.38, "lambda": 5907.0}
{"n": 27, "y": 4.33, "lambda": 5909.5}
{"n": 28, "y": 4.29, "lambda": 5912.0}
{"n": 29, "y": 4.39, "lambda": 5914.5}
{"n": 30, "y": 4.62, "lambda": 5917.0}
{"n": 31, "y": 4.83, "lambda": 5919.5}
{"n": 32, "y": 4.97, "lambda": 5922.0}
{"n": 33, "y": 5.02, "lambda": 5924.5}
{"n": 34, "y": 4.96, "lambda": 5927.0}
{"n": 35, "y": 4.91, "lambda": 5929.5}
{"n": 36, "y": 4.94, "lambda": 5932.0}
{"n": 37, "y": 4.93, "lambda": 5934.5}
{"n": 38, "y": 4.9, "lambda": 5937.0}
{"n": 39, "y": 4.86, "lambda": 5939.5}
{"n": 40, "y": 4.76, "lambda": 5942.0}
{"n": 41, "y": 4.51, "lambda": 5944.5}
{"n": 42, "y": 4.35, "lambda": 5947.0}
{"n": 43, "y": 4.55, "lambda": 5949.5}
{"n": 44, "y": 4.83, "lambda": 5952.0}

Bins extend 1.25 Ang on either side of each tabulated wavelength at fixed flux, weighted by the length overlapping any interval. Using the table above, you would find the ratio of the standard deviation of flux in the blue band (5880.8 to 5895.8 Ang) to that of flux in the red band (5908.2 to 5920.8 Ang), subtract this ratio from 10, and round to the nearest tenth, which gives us 8.2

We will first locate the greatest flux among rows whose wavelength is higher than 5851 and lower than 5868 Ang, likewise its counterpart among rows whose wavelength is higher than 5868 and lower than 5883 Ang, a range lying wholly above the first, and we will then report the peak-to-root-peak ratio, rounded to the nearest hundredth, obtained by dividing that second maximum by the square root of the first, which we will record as 2.38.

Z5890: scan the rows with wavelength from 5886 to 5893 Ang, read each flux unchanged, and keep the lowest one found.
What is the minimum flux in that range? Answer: 3.98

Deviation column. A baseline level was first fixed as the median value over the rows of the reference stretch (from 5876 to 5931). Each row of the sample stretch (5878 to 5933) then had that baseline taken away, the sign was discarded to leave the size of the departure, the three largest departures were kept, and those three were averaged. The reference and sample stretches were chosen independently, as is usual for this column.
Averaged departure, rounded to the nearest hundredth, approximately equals 0.59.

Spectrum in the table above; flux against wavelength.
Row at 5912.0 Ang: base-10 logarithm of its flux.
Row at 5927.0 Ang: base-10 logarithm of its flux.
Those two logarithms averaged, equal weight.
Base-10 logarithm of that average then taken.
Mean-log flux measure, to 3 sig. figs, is -0.178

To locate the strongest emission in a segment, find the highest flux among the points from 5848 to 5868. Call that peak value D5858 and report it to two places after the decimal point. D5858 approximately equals 4.85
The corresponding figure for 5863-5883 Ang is 5.25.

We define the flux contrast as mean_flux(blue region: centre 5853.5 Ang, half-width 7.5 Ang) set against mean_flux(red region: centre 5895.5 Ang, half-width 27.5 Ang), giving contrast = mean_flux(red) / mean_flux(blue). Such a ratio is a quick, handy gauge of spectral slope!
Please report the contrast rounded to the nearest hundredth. 1.01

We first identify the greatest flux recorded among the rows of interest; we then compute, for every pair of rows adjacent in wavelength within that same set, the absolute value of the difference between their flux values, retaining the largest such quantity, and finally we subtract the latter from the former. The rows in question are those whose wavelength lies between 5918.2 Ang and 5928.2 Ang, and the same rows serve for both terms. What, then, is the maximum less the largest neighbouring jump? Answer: 4.88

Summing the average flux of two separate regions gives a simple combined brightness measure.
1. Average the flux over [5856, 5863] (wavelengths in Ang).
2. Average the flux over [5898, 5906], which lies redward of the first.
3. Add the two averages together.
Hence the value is 9.0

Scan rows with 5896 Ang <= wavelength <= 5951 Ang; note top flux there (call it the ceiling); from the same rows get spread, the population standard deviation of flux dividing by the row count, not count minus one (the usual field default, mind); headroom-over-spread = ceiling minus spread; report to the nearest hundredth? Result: 4.75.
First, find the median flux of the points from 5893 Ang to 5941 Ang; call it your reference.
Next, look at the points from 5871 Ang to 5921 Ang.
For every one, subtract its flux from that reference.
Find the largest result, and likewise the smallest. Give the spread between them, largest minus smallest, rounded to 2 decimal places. 1.27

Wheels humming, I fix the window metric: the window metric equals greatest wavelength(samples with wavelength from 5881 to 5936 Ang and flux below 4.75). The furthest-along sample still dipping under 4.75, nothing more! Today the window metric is 5917.0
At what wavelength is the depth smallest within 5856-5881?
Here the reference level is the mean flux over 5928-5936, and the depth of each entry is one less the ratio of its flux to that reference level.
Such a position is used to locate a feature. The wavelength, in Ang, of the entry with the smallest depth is 5877.0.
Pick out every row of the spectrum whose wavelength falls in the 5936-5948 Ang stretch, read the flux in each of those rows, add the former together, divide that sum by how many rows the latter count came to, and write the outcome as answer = 4.68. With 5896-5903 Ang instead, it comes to 4.32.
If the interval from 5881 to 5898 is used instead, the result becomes 4.40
